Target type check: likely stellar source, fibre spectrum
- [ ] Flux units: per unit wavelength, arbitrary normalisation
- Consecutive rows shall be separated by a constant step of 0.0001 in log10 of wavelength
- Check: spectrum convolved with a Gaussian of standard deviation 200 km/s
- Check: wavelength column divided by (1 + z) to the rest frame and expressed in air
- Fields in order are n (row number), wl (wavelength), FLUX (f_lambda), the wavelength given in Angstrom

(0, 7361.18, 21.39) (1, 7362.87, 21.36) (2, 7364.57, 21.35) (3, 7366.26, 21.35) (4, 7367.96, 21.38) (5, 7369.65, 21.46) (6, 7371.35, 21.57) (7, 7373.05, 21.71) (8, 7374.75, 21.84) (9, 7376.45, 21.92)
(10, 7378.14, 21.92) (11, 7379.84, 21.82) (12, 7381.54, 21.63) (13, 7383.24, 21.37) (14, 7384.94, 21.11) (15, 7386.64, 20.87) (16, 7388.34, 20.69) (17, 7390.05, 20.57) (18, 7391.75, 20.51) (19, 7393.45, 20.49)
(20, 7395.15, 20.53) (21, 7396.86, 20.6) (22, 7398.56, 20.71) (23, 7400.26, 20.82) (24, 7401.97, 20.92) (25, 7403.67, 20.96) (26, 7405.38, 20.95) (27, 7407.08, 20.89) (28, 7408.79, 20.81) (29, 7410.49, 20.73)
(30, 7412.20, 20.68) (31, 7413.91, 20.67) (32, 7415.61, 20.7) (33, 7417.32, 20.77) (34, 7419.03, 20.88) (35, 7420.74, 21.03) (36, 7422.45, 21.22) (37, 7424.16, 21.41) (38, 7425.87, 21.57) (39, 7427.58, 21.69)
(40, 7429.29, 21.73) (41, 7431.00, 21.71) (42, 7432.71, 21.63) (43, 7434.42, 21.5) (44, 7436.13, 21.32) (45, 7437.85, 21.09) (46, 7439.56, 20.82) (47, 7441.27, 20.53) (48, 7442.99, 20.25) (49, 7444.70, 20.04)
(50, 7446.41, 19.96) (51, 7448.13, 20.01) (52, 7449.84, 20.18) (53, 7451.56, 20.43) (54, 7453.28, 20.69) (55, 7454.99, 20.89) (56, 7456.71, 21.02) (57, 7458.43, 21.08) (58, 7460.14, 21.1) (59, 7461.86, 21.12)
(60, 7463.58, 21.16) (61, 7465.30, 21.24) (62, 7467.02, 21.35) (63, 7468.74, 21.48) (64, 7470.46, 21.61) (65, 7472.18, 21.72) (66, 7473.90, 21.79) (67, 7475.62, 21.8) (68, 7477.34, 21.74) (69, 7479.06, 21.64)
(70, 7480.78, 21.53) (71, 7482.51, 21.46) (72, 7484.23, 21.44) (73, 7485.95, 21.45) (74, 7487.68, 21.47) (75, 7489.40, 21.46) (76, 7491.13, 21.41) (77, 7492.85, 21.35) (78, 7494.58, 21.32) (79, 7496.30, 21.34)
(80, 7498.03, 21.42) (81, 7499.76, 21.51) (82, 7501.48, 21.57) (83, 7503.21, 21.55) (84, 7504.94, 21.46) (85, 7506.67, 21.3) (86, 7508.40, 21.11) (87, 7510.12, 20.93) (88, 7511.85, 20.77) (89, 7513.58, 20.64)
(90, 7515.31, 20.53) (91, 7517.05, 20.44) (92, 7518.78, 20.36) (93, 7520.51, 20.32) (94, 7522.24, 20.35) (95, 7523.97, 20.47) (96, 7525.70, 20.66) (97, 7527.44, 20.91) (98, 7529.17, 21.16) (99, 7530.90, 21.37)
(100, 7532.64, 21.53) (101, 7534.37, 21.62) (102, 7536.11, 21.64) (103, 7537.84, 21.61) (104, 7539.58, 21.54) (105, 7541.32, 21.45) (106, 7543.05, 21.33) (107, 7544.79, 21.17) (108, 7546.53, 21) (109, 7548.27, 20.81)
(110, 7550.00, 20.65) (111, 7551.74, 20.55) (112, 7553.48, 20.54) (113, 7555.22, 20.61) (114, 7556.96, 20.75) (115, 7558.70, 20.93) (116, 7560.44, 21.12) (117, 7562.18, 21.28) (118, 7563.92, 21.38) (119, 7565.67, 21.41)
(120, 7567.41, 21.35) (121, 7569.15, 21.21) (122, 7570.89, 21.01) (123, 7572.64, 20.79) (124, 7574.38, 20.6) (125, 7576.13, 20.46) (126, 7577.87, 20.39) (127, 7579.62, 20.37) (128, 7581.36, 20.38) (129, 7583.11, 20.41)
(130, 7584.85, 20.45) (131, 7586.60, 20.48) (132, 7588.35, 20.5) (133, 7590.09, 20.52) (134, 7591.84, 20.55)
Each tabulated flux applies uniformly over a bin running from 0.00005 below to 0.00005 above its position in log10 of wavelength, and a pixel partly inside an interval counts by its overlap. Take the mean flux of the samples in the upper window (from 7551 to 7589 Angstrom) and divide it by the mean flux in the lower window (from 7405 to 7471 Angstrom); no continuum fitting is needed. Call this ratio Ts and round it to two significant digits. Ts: 0.99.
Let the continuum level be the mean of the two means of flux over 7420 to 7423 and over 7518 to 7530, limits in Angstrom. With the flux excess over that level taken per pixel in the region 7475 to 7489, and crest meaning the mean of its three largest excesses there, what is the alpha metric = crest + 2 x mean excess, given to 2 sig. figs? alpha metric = 2.3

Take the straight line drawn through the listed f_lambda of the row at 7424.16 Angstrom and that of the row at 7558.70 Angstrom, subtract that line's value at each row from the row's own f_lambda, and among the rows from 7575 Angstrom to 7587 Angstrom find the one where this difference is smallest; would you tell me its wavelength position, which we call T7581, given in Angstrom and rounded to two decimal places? 7579.62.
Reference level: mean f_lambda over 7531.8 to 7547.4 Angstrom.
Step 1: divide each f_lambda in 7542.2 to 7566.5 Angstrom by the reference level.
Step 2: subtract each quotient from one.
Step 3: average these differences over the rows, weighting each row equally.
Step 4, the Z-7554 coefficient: 0.022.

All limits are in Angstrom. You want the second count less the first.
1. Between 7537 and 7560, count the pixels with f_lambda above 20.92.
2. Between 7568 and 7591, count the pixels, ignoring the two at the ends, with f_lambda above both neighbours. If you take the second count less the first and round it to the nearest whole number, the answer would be -7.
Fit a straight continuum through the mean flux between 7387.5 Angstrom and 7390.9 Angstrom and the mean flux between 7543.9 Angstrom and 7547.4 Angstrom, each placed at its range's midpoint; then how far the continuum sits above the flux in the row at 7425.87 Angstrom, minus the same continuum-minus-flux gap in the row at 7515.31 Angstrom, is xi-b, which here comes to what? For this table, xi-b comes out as -1.3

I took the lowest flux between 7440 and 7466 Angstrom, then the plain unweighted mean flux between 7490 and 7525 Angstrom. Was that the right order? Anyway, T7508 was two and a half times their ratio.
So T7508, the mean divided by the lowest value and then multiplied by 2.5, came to 2.63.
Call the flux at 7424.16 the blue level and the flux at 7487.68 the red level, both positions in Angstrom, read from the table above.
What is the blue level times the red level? 460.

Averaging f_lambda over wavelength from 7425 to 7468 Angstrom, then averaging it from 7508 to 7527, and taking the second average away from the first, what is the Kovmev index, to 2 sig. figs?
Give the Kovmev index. 0.37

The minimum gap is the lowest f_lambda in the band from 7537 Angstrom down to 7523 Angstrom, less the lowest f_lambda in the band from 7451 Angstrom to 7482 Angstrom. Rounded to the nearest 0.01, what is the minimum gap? 0.04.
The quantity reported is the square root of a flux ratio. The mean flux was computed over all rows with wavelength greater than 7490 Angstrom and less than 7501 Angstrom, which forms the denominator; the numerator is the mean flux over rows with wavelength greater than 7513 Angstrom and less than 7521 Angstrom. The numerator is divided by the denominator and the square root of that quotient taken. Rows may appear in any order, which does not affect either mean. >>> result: 0.98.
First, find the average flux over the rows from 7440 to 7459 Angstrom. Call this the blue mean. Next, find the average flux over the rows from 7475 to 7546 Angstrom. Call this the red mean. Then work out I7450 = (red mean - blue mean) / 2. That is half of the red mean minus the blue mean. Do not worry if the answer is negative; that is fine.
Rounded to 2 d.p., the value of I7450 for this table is 0.38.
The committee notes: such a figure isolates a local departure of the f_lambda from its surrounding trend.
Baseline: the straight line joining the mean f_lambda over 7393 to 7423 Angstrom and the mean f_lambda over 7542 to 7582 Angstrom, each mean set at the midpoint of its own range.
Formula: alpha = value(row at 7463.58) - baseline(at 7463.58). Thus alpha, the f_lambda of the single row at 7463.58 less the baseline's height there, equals 0.33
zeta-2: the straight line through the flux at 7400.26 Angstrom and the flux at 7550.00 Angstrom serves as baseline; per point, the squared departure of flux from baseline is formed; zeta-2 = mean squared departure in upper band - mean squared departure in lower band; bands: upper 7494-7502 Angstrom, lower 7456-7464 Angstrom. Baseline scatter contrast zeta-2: 0.41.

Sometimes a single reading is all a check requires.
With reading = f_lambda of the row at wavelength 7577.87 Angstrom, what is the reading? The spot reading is 20.39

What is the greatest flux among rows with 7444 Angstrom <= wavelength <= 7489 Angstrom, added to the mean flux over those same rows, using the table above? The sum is 42.9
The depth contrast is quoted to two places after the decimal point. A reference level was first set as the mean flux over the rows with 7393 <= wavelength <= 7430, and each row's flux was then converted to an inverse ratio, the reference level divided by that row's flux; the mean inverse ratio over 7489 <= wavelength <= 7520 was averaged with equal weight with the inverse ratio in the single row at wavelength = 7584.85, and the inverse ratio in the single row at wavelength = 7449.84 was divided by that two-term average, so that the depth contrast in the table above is 1.03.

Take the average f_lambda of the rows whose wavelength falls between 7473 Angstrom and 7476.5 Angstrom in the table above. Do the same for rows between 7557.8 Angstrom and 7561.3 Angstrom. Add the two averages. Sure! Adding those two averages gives 42.8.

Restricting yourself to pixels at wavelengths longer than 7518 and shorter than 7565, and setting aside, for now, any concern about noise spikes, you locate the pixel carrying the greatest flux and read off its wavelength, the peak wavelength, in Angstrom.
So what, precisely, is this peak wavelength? 7536.11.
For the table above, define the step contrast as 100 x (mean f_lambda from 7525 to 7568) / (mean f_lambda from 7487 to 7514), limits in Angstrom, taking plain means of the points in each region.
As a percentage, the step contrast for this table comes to 99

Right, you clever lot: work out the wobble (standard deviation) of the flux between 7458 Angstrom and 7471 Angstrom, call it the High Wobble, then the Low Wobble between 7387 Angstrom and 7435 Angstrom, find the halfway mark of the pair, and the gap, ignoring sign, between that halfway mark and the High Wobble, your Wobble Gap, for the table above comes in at 0.11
